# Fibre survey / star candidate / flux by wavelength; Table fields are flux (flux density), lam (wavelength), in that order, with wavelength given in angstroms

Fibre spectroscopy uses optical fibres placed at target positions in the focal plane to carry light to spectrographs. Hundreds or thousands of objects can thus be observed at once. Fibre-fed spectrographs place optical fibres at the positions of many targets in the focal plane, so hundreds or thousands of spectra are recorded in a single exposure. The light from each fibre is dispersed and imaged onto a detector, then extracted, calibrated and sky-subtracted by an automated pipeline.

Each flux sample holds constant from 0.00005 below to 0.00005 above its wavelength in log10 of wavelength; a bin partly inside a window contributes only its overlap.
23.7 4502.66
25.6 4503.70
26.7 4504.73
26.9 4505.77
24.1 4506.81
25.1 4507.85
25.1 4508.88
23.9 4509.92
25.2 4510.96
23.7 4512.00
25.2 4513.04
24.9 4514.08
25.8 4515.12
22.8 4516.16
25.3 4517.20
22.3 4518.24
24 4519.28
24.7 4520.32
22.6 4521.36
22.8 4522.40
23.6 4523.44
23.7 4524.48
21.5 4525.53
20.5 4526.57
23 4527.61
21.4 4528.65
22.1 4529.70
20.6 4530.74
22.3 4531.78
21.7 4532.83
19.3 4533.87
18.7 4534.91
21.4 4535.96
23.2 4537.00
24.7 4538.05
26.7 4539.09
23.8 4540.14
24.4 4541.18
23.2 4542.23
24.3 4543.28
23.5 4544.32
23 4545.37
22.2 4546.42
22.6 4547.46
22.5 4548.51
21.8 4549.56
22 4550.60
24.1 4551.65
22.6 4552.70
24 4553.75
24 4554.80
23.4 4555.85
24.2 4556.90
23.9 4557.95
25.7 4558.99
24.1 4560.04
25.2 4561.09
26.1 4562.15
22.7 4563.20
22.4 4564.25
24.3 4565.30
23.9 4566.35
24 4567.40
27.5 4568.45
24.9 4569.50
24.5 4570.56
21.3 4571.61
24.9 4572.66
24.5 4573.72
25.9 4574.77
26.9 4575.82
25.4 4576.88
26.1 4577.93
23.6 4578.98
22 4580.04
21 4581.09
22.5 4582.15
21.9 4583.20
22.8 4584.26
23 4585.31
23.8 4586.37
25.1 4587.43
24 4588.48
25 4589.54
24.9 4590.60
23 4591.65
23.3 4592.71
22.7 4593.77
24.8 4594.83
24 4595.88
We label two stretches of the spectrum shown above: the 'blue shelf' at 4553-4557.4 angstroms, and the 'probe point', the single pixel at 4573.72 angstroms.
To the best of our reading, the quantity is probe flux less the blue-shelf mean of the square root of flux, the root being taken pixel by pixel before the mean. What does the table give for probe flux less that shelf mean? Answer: 19.6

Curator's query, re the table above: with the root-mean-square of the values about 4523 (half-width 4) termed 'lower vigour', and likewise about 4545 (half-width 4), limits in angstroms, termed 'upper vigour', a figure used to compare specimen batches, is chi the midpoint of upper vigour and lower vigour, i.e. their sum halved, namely 23.1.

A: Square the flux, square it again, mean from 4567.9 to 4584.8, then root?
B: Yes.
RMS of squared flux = 592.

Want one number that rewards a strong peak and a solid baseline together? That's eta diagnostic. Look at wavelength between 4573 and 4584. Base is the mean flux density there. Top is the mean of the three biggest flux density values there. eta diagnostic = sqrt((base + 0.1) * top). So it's 25.2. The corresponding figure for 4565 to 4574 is 25.1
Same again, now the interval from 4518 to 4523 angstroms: 23.6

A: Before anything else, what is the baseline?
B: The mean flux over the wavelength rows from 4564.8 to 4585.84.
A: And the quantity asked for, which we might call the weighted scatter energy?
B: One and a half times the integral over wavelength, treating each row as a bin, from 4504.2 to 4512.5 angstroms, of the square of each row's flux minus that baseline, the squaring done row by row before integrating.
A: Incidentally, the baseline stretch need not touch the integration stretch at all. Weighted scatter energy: 29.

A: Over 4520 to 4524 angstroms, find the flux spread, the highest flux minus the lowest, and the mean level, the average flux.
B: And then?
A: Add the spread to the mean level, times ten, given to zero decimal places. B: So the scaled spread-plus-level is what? 255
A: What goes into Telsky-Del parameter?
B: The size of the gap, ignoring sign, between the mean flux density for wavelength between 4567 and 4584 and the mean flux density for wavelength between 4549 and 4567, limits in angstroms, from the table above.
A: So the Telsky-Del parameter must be 0.4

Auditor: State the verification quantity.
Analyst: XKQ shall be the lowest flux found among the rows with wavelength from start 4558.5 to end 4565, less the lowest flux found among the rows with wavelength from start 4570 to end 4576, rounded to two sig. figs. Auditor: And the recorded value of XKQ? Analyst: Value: 1.1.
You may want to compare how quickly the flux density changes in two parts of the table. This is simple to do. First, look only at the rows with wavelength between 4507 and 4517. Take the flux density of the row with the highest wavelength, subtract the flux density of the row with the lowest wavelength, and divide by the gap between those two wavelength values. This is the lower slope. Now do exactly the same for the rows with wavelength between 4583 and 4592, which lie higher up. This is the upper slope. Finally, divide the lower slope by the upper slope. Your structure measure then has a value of -2.1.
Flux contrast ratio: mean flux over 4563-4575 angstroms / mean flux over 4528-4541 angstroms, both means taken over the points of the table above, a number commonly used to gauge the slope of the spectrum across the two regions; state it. 1.09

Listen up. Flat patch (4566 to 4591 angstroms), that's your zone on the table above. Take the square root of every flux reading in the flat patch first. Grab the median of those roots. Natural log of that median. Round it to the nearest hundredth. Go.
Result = 1.59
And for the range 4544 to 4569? 1.59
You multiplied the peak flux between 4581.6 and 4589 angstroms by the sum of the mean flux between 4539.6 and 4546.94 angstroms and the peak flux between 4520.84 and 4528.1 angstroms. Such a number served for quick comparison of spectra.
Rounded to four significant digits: 1184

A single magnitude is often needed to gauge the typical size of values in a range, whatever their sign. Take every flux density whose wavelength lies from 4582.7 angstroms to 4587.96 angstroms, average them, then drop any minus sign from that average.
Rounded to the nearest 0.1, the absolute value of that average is 23.3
